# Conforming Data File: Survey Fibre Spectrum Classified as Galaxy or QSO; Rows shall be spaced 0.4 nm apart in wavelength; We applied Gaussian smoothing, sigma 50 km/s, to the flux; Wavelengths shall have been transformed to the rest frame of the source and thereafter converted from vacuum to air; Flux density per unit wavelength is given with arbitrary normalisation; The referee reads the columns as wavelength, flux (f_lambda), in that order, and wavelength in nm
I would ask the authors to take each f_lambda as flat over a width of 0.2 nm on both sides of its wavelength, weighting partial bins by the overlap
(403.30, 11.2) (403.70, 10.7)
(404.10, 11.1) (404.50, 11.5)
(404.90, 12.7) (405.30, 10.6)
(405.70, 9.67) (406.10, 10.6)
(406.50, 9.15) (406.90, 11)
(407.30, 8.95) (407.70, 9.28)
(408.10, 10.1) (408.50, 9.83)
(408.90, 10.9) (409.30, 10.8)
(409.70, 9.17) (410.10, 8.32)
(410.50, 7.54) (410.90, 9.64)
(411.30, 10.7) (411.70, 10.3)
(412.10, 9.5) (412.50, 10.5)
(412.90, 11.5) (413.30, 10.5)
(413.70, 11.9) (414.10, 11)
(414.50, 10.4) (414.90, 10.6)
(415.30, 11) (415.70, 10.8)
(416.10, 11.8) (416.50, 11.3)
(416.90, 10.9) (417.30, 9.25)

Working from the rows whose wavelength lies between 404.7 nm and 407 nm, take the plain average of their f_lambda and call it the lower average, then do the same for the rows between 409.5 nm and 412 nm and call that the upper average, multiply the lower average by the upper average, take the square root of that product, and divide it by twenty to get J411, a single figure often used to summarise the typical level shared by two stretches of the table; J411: 0.496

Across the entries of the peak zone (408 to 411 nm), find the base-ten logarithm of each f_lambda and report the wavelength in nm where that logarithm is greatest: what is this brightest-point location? 408.90 nm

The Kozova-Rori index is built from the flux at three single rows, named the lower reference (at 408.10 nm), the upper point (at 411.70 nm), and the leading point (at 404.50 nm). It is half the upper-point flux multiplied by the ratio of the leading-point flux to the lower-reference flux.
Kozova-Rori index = 5.9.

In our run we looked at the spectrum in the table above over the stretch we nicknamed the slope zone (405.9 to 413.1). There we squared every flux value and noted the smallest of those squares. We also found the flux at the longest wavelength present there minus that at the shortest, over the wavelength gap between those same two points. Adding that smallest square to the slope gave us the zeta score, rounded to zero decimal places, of 57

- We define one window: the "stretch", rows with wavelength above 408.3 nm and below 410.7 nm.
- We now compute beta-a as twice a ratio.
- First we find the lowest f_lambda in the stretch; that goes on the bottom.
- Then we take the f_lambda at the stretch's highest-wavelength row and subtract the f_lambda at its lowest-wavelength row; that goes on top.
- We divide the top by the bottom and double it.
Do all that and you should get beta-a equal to -0.61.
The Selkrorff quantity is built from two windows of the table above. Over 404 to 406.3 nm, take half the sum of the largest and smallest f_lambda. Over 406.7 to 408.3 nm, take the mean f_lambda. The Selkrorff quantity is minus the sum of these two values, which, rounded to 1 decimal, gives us -21.0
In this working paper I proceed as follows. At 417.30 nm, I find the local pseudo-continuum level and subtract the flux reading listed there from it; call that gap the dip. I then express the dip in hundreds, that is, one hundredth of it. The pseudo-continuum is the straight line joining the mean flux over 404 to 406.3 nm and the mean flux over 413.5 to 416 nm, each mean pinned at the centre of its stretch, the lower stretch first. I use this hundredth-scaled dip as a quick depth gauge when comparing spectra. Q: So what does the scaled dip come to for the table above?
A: 0.017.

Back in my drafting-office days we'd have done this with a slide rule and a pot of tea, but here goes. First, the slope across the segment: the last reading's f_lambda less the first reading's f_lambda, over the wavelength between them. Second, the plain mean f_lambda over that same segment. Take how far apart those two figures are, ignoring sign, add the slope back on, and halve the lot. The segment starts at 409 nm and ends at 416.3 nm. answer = 5.17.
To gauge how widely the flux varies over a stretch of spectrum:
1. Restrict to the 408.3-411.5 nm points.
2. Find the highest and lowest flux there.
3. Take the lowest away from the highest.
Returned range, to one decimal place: 3.4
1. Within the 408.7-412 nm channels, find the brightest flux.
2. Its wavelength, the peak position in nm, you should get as 408.90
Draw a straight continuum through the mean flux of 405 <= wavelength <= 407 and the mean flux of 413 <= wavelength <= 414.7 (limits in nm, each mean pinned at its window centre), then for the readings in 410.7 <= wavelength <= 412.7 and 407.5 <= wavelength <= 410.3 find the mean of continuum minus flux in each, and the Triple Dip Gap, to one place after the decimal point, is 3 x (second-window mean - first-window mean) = 0.3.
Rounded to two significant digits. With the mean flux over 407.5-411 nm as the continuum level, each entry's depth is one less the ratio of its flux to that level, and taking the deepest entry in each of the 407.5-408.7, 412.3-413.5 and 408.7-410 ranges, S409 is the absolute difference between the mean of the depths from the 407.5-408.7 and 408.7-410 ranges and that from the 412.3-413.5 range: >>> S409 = 0.13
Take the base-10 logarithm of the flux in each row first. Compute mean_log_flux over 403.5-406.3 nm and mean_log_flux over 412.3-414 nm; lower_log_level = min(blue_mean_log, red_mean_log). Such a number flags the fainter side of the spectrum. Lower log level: 1.04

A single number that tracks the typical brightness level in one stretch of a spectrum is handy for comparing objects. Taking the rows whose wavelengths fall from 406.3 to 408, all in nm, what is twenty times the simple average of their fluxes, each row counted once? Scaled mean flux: 192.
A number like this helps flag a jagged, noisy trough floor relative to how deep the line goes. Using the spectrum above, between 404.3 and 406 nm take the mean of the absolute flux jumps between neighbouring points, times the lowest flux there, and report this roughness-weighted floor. 14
